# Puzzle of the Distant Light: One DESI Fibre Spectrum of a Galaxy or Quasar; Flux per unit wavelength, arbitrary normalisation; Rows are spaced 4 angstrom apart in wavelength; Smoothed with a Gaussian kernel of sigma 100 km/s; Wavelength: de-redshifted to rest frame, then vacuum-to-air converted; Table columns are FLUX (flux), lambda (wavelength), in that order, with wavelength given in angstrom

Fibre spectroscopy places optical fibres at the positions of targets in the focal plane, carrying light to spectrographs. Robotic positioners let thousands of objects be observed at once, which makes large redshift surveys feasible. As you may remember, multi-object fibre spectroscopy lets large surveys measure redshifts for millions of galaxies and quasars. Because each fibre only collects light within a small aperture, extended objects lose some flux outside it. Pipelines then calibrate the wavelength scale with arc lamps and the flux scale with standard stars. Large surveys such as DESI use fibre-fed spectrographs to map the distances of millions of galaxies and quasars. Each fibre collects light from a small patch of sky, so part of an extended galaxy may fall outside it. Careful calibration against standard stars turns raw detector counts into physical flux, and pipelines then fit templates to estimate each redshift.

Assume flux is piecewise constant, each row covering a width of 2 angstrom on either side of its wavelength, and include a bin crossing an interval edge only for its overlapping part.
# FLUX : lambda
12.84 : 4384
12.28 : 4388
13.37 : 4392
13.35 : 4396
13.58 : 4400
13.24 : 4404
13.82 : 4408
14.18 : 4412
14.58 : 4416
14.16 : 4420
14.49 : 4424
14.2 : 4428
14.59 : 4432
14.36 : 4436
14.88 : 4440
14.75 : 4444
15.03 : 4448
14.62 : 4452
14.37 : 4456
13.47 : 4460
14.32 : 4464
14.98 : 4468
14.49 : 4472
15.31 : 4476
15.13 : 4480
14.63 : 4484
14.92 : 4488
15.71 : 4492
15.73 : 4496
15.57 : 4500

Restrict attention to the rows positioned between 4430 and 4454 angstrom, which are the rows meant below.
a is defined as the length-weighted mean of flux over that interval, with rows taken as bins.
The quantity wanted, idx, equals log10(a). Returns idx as 1.17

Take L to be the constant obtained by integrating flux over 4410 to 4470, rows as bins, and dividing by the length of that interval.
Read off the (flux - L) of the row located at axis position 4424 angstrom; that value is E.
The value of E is 0.0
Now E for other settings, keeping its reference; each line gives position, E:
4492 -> 1.2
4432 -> 0.1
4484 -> 0.2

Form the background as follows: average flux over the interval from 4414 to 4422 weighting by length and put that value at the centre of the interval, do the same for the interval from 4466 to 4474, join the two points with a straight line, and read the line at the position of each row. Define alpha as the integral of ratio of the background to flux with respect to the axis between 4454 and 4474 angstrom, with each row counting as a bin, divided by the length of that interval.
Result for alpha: 1.03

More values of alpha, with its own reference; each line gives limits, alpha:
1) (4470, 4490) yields 0.99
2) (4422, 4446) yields 1.00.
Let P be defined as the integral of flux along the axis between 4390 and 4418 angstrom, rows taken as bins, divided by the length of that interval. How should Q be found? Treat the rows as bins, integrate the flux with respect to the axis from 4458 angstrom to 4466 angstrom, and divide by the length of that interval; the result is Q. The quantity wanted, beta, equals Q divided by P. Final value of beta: 1.01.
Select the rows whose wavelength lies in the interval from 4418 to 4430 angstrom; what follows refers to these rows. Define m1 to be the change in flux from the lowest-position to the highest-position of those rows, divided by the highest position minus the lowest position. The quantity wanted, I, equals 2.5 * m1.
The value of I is 0.01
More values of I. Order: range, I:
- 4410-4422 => -0.01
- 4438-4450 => 0.05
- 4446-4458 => -0.21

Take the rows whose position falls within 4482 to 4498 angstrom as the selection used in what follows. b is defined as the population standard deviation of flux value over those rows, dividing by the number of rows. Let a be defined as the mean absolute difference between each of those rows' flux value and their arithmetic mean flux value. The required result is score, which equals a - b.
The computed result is -0.01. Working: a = 0.47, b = 0.48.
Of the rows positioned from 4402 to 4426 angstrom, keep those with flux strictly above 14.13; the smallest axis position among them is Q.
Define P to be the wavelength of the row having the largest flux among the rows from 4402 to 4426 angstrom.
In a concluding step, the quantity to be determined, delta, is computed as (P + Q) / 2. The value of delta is 4414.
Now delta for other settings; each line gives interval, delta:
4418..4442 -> 4430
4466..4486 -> 4472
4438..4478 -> 4458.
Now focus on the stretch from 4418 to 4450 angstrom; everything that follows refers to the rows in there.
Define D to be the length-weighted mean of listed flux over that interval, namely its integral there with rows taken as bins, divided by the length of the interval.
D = 14.6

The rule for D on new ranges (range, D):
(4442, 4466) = 14.4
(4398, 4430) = 14.0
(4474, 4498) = 15.2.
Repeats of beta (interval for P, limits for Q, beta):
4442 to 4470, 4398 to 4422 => 0.96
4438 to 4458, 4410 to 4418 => 0.98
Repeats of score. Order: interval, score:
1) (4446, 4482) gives -0.11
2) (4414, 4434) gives -0.01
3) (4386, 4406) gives -0.10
